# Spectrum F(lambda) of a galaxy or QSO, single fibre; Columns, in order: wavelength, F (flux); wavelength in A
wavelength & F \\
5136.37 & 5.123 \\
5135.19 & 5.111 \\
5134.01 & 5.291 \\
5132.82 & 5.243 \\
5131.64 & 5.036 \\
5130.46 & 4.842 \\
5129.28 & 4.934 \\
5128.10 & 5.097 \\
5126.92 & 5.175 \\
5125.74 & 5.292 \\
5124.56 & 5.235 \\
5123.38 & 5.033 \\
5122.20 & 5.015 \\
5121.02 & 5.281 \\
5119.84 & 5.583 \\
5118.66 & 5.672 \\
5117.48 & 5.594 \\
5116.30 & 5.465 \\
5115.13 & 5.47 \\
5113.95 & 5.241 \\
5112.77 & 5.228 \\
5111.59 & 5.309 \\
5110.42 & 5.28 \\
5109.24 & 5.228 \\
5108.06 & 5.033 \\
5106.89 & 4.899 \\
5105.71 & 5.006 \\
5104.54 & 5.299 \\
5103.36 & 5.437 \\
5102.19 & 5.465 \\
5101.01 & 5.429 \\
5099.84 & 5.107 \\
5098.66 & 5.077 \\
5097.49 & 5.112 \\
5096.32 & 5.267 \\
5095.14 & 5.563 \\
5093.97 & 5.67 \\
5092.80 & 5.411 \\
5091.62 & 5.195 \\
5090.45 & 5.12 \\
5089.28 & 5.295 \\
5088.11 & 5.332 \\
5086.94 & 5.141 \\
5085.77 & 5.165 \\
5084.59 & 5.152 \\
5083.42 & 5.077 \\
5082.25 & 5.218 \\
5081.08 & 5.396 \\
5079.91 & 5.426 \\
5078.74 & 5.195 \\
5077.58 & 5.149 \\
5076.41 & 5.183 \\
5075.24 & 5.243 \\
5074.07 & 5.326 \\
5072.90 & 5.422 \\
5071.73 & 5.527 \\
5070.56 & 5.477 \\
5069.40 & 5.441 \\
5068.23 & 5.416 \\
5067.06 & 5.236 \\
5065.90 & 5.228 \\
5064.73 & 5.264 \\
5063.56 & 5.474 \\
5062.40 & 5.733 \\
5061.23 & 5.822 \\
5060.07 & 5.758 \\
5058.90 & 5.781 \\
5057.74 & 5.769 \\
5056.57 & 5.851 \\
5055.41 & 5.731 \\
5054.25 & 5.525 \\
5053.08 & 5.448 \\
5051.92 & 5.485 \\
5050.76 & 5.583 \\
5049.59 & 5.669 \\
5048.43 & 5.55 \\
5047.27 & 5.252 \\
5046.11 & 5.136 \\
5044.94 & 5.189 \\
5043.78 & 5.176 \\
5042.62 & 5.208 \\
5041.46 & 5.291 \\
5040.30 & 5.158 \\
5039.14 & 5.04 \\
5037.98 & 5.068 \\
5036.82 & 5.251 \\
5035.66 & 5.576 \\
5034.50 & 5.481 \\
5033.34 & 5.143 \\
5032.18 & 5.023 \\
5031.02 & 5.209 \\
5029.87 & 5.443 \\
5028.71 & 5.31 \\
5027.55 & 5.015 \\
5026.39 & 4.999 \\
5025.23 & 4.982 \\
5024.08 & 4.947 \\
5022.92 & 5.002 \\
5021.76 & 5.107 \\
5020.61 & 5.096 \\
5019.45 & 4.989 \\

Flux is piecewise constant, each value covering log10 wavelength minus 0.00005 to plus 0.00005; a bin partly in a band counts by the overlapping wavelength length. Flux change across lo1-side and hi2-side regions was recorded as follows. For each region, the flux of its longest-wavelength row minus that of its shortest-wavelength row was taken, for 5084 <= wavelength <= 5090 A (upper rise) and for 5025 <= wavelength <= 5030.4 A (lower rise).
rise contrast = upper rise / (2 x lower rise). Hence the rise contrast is 0.2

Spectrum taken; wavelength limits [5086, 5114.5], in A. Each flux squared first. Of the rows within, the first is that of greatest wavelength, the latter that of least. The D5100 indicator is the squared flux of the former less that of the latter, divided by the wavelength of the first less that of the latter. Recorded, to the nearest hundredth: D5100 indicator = 0.04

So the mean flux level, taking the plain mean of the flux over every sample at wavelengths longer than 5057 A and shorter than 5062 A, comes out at 5.8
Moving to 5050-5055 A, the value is 5.5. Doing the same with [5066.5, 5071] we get 5.4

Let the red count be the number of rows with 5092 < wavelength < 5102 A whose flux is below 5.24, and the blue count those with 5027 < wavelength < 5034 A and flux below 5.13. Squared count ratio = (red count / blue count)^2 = 2.25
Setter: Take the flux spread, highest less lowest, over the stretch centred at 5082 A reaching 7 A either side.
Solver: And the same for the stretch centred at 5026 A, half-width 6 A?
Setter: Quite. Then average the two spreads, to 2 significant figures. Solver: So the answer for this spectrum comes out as 0.42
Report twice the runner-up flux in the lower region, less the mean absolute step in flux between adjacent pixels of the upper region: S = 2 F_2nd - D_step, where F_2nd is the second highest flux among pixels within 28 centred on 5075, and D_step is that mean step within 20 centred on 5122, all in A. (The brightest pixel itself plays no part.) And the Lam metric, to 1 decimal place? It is 11.3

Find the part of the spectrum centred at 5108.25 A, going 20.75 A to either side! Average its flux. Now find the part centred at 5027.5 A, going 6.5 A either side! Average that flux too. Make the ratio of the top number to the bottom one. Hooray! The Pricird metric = 1.03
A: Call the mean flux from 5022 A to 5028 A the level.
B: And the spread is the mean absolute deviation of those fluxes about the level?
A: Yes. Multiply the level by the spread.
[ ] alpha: 0.10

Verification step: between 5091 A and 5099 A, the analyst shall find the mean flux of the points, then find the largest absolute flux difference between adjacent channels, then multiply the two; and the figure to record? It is 1.58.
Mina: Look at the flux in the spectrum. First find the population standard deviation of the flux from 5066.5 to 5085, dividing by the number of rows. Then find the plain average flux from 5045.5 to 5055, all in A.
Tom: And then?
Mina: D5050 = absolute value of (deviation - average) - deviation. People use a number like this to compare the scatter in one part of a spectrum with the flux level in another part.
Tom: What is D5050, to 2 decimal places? 5.19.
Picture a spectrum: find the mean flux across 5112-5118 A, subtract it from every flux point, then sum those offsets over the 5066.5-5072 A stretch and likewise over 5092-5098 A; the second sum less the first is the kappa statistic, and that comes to -0.07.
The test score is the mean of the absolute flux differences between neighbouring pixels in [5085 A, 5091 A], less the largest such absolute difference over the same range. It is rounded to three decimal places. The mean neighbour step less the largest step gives -0.084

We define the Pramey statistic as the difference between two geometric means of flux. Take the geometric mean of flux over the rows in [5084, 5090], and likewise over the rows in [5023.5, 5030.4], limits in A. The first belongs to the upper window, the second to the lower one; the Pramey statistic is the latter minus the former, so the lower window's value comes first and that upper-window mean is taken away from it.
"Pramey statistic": -0.10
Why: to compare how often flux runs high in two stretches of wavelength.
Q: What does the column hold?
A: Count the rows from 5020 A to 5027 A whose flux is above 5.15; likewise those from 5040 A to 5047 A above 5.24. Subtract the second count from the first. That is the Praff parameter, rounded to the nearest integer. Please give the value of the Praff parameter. -1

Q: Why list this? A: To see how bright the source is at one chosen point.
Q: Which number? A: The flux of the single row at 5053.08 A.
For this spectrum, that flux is 5.448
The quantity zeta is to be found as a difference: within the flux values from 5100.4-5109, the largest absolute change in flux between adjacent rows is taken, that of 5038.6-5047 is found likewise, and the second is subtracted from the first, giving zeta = 0.16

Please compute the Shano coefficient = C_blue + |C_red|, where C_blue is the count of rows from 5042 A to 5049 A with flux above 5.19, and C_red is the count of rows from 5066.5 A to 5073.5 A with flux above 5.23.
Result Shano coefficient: 9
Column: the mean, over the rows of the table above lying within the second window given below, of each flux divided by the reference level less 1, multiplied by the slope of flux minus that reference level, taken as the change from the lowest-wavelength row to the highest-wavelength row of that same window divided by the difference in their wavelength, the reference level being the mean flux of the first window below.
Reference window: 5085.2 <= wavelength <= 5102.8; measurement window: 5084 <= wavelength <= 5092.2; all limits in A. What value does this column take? -0.0001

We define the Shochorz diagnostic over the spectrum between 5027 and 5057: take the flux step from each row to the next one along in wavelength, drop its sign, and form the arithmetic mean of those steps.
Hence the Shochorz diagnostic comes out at 0.141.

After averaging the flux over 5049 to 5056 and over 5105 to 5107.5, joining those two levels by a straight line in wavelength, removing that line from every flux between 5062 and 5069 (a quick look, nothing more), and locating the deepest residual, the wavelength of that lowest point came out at 5065.90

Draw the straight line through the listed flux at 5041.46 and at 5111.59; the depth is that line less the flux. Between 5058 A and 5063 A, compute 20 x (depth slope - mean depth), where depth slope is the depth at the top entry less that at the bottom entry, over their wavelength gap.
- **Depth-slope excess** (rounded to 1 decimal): 9.8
